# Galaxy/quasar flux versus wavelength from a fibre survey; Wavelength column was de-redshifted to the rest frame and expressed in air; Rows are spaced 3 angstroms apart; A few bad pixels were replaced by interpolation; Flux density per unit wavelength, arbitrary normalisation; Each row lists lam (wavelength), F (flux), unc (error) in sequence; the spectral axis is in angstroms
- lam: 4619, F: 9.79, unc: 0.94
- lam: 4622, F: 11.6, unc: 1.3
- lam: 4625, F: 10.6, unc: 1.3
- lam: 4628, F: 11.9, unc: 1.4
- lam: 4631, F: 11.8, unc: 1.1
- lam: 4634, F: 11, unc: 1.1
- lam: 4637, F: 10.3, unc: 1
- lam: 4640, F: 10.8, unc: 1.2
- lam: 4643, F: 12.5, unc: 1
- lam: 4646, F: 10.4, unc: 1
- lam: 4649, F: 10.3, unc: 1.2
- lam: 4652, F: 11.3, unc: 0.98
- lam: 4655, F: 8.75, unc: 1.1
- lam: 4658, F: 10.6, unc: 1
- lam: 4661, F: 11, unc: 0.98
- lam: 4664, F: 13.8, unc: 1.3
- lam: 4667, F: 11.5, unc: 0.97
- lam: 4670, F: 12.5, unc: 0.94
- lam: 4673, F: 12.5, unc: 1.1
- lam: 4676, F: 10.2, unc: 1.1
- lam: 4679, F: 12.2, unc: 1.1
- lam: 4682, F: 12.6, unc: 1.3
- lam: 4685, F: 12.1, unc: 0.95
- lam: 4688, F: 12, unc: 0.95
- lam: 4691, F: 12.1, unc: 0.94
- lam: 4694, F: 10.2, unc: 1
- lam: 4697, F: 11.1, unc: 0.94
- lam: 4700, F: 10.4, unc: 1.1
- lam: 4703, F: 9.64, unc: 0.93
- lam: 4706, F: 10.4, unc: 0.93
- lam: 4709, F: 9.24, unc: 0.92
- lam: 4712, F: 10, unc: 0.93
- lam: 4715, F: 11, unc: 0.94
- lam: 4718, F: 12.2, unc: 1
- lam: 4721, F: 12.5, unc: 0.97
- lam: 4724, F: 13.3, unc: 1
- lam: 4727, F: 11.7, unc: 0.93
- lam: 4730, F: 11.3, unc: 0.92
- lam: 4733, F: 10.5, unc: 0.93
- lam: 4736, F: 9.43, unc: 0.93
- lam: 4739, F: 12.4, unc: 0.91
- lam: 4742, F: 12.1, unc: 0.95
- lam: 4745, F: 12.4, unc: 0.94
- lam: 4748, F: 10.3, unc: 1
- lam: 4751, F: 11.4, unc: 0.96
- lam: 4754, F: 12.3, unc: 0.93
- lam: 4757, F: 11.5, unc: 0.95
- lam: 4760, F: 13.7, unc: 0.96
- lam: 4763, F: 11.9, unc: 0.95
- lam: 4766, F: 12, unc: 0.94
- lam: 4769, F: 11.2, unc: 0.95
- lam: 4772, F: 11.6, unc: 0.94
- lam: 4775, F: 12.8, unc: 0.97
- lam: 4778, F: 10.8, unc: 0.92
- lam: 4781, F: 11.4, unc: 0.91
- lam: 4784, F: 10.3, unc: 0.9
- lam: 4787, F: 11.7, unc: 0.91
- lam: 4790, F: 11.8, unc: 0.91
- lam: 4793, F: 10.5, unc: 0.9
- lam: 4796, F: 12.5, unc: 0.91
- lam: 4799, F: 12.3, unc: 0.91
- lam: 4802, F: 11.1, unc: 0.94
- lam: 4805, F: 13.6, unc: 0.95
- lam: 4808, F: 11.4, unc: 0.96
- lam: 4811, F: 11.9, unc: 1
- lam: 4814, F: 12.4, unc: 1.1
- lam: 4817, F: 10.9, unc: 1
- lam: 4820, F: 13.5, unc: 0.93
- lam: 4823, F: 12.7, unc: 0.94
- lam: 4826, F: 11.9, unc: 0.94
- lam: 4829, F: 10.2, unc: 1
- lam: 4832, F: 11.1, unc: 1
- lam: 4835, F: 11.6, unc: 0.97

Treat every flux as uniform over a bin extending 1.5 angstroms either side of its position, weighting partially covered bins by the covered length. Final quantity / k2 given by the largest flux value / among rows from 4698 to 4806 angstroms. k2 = 13.7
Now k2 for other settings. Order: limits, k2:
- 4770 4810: 13.6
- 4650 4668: 13.8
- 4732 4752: 12.4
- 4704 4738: 13.3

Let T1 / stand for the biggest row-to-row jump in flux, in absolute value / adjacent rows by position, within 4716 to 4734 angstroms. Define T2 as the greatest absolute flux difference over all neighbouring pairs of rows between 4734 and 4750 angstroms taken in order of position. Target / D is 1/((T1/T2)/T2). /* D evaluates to 5.5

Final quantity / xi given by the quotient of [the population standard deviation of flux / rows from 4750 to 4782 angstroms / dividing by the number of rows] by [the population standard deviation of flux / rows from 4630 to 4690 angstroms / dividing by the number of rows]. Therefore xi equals 0.69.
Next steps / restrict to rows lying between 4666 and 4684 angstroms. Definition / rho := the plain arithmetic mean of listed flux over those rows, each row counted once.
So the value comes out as 11.9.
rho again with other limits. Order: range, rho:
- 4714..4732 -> 12.0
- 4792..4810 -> 11.9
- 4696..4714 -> 10.1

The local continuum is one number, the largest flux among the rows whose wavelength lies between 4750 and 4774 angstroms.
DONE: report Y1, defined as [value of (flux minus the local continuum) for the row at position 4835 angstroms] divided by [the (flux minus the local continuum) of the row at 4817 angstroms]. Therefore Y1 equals 0.75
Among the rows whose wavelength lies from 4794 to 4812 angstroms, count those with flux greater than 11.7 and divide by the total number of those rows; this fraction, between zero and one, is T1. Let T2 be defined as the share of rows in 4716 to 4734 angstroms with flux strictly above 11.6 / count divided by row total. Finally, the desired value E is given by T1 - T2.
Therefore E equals 0.00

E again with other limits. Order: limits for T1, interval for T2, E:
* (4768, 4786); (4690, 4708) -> 0.00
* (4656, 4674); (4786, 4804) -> -0.17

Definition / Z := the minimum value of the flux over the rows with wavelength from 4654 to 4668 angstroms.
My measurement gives 8.75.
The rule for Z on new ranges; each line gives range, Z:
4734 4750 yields 9.43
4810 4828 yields 10.9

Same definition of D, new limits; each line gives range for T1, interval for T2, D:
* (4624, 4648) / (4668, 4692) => 2.5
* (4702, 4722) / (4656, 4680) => 6.5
